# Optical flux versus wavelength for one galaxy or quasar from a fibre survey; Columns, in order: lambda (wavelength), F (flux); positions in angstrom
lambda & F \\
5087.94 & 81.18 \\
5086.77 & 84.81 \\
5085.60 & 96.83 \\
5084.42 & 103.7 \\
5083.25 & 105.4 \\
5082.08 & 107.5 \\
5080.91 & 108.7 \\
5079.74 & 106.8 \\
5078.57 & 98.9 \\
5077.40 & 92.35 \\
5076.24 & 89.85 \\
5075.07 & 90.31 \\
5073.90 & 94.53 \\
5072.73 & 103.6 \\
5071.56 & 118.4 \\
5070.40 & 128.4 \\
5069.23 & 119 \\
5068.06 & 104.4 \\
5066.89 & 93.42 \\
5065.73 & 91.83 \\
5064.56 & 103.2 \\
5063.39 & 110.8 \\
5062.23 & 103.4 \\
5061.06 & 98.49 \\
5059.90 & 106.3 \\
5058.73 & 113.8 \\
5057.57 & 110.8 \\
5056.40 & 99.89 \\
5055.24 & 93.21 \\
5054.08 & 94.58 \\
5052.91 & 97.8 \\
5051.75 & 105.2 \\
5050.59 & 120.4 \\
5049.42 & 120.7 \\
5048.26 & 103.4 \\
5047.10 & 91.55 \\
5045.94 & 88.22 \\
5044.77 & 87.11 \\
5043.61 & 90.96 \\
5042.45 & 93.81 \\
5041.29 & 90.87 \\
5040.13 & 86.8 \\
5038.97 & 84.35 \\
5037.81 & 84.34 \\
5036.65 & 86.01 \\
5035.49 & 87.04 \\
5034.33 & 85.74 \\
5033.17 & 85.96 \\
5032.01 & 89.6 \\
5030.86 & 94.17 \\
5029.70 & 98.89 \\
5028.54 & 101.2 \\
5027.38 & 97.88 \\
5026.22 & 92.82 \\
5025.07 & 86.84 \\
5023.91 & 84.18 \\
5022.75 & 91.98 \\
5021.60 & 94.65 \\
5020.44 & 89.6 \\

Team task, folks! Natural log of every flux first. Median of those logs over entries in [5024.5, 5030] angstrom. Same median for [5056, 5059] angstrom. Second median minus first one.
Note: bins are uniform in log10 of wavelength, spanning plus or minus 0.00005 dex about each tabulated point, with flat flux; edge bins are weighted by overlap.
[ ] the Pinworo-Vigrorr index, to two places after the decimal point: 0.12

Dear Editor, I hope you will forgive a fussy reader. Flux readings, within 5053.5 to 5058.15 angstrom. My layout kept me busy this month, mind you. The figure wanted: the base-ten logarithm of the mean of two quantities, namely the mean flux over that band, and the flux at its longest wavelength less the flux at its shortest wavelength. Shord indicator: 1.76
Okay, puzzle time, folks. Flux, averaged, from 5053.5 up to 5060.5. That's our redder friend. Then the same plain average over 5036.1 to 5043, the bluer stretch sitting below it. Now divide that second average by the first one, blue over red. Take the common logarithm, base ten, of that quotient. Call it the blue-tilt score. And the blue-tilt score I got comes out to -0.07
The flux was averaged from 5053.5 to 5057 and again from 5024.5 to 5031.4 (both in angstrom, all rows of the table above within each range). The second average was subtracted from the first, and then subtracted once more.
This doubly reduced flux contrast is -95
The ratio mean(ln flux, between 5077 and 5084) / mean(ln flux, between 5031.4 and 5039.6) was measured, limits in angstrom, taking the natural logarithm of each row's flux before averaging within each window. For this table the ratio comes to 1.040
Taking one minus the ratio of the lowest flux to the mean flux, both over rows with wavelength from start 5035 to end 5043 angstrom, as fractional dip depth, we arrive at 0.037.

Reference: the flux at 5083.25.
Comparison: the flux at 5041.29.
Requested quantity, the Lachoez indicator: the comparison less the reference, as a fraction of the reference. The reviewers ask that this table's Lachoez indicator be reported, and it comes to -0.14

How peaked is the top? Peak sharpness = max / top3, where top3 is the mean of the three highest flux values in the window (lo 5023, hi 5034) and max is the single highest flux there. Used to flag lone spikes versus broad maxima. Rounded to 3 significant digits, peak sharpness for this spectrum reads 1.02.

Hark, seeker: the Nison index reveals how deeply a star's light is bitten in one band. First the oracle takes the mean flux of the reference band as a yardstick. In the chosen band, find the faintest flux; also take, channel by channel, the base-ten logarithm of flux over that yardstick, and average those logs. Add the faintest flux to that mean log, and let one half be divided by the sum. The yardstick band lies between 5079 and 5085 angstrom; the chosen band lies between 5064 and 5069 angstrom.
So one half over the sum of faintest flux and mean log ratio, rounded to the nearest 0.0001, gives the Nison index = 0.0054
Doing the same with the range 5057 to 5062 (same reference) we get 0.0051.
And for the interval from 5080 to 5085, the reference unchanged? 0.0048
